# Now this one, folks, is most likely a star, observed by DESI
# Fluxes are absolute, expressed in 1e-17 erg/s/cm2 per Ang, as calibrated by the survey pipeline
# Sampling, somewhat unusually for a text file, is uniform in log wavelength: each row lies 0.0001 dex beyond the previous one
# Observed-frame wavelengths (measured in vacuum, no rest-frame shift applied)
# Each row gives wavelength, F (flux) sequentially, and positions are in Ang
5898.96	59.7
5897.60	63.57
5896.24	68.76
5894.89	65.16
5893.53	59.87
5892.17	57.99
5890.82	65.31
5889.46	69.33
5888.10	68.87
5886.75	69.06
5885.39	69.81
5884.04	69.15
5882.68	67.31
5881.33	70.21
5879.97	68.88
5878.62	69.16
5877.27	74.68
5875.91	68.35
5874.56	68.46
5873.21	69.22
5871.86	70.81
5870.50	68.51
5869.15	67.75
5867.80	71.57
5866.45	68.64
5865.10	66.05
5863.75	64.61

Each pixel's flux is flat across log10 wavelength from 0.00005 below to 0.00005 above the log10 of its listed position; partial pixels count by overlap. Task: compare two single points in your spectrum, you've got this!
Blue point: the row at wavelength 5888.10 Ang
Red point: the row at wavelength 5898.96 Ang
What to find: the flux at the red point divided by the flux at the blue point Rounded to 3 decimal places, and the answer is 0.867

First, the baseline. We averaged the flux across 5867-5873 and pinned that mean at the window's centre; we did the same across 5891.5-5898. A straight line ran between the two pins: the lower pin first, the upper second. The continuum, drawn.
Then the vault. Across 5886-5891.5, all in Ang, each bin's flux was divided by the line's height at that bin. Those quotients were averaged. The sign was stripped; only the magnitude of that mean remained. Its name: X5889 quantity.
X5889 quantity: 1.05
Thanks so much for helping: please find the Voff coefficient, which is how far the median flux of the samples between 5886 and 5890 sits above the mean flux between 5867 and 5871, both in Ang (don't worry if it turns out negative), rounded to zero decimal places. 0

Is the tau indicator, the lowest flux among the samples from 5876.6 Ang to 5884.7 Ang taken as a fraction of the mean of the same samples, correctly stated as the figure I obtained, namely 0.963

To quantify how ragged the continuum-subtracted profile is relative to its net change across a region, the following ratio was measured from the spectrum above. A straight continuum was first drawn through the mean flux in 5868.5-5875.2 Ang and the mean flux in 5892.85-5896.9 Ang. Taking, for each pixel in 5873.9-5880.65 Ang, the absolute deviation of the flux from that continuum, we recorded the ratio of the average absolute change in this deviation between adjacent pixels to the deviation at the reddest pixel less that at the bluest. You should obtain 2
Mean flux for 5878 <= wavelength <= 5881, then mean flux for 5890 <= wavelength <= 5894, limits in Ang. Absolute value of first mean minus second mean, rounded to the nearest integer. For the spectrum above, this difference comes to 8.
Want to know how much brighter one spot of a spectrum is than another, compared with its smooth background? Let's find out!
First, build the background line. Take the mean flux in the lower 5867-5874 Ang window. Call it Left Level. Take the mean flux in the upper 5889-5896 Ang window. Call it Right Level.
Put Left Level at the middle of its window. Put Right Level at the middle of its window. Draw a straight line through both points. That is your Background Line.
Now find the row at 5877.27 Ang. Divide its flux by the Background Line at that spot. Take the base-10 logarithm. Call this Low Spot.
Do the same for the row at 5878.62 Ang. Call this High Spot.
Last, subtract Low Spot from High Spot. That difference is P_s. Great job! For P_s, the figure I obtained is -0.031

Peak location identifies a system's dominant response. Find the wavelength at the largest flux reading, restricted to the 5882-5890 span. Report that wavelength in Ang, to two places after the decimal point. 5885.39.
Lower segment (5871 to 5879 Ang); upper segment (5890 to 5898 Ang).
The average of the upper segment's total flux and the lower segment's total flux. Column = 401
